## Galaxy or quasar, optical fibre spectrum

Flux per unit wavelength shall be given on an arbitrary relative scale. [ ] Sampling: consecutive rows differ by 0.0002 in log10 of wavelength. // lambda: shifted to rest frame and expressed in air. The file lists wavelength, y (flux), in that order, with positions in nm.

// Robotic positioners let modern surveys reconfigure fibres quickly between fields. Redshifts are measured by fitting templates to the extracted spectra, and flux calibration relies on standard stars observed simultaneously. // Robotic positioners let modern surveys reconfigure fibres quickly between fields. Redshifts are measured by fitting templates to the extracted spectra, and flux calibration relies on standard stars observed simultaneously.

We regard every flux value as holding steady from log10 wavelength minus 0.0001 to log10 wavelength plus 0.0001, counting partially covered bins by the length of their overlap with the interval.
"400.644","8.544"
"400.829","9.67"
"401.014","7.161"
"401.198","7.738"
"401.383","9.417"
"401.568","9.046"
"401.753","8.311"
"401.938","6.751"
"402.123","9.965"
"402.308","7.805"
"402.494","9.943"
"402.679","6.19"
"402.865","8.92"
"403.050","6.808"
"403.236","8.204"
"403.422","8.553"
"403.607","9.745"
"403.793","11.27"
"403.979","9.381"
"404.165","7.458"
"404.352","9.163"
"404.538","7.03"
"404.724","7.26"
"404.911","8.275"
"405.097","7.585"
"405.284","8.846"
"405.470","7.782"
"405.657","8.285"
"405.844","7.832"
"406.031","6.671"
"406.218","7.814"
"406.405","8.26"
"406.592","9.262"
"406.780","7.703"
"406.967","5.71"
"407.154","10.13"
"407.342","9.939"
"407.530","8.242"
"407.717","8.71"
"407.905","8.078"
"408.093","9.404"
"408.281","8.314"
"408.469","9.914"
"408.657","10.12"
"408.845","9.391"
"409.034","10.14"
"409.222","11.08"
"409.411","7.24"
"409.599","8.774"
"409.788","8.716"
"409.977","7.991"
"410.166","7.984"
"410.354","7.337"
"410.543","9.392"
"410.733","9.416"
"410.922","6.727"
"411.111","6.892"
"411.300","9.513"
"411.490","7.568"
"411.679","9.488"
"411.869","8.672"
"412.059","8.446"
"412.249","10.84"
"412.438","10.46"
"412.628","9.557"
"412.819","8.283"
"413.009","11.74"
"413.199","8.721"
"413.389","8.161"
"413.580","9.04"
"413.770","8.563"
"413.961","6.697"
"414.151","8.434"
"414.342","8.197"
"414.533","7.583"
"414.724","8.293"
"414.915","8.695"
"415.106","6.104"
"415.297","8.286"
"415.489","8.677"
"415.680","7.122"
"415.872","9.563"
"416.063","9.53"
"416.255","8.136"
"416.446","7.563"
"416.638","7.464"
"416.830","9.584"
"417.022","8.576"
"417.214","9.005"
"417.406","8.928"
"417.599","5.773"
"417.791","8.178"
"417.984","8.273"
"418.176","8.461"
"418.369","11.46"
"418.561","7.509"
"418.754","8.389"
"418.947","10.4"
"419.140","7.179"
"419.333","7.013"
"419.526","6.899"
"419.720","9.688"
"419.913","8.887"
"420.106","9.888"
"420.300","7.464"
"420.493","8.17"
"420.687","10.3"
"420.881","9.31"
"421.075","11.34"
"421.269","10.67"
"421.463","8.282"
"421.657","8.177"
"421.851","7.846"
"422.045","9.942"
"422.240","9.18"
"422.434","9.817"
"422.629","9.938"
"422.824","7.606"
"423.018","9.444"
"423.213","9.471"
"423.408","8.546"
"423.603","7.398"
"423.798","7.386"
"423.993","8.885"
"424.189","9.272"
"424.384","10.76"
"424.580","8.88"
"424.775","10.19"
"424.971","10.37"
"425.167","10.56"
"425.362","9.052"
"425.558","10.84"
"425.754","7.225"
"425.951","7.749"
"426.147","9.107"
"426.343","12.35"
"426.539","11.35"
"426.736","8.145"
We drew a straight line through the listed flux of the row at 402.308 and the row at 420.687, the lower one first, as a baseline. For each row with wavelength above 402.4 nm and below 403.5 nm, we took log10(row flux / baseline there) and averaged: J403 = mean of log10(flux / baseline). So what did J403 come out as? 0.006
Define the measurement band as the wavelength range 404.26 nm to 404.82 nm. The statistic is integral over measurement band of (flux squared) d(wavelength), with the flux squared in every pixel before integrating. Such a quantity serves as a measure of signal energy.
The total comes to 34.7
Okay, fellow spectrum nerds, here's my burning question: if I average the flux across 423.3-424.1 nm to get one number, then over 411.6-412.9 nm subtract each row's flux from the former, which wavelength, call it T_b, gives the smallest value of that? 412.249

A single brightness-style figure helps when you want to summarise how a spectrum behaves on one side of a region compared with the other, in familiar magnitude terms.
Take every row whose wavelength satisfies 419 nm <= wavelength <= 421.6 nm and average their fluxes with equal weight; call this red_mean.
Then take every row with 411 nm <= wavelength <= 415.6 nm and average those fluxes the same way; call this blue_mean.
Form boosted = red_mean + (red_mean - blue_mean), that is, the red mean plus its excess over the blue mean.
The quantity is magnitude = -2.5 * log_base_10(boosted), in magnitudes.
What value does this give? -2.40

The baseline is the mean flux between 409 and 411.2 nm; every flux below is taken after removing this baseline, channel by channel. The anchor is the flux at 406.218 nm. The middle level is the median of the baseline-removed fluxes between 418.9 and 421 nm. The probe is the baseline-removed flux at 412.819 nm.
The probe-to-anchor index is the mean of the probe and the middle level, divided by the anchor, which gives -0.2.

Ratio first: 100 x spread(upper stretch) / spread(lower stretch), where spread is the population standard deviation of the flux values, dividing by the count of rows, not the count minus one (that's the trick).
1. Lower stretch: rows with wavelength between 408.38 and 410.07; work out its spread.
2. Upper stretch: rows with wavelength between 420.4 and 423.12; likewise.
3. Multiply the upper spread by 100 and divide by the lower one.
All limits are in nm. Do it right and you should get 97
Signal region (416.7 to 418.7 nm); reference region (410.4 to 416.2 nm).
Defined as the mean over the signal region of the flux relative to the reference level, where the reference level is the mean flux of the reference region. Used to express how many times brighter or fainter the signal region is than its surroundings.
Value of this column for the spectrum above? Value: 0.99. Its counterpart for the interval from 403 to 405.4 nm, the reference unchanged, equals 0.98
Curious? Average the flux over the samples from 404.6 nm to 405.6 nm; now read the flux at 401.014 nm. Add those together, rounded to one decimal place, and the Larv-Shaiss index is 15.1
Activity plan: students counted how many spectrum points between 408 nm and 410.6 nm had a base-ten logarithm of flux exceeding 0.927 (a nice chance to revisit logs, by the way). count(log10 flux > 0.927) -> 9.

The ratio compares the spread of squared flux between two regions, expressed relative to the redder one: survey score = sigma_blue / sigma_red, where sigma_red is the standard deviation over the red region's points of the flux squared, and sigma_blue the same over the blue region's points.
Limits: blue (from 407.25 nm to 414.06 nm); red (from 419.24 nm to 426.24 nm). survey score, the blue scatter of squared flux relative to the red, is 0.99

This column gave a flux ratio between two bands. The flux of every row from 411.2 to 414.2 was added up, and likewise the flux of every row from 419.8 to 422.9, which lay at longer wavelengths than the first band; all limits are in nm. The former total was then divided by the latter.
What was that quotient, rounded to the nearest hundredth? 0.98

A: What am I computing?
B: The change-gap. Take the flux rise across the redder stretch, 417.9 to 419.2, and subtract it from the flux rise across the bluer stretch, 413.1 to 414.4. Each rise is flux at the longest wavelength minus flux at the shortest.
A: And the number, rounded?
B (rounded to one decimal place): 0.6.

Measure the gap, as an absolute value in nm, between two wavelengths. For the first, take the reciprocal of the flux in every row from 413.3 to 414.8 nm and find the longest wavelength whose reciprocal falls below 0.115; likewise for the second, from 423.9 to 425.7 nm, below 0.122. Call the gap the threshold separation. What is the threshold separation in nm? 11.98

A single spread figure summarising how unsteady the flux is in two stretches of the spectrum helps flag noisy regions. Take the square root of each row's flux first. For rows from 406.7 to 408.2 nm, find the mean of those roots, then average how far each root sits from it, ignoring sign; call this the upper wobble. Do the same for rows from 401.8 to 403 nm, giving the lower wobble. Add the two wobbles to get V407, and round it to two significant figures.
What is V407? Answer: 0.42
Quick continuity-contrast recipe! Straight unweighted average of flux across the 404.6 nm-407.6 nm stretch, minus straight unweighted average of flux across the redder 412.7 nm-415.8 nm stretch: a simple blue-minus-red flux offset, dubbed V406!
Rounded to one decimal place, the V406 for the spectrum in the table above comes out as -0.2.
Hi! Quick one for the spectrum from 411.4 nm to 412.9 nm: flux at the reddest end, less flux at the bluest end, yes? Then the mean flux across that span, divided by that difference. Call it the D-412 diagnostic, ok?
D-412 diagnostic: 13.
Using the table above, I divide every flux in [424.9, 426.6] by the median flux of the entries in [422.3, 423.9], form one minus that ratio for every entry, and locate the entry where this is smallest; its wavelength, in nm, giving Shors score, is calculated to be 426.343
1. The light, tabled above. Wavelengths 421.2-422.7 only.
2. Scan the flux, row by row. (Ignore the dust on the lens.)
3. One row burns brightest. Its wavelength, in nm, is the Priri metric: 421.269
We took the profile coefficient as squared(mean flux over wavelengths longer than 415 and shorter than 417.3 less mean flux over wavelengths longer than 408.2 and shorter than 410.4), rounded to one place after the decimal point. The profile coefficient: 0.4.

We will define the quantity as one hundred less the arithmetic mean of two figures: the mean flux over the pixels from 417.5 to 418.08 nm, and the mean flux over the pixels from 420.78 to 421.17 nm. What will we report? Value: 91.1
